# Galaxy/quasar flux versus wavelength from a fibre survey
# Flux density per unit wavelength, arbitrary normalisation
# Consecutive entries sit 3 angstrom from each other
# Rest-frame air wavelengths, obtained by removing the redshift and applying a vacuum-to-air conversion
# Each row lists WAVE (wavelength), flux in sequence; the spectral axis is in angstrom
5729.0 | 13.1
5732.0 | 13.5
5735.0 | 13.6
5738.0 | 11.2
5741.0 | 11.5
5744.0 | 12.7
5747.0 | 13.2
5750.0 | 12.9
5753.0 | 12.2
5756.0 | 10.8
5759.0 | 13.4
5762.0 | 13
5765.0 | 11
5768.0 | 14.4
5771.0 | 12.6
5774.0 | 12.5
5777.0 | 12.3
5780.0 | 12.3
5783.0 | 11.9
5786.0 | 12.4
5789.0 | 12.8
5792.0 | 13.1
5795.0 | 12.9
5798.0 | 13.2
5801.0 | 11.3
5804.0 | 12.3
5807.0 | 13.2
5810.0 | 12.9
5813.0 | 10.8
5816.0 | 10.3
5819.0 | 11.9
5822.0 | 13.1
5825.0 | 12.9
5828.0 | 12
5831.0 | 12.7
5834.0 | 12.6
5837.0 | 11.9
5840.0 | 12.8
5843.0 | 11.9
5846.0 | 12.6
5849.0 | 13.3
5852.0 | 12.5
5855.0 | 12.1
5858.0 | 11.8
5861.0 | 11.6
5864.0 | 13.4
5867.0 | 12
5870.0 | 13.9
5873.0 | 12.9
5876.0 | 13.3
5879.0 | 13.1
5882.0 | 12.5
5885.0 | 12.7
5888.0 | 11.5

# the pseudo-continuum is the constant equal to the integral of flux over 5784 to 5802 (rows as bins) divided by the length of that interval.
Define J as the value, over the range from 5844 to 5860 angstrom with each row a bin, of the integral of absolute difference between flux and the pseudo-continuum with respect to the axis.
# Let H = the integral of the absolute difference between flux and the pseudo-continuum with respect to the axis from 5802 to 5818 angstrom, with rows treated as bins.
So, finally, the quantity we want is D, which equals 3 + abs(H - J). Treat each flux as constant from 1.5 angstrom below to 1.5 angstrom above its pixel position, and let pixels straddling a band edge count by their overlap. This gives 13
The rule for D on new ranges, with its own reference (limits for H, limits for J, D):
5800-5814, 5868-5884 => 6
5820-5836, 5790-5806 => 7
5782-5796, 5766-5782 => 7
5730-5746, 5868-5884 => 8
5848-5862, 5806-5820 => 11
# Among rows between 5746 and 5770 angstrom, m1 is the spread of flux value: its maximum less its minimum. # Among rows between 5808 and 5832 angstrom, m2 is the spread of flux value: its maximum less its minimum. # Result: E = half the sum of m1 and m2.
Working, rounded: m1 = 3.6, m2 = 2.8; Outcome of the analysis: 3.20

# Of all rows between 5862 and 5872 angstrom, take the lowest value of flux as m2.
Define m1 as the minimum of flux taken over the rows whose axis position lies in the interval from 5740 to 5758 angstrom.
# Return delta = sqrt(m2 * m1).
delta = 11.4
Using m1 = 10.8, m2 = 12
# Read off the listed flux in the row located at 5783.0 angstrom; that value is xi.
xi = 11.9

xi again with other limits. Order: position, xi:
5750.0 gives 12.9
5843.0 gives 11.9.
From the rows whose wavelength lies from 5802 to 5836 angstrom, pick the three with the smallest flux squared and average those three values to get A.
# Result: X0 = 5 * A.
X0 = 607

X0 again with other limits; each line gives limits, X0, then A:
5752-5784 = 632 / 126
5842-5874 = 692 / 138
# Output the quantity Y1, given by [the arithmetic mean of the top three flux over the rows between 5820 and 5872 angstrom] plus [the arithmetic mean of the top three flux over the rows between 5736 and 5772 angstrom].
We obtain 27.2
